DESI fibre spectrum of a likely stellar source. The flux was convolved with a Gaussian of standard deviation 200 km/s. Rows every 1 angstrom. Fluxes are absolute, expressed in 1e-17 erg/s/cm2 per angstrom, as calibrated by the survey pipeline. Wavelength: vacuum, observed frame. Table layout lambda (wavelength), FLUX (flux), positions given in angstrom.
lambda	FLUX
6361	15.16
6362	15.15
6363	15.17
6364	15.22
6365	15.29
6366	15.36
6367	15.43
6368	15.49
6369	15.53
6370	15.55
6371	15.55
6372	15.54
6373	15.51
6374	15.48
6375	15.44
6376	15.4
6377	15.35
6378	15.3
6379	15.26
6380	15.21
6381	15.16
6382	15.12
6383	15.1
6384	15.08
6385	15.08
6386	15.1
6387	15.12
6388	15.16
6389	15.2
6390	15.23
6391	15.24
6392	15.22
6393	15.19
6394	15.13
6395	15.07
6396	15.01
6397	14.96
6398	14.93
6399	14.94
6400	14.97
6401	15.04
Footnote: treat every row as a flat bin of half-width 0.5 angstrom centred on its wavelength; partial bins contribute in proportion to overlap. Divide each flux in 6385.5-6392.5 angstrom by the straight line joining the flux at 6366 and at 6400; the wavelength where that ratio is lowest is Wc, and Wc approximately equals 6386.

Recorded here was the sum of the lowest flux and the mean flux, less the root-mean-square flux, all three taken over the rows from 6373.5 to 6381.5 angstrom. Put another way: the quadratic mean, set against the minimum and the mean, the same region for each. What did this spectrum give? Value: 15.2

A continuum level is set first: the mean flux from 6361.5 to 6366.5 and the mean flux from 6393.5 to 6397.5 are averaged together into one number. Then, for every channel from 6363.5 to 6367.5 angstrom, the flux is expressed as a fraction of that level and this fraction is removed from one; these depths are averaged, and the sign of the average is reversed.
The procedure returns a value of 0.012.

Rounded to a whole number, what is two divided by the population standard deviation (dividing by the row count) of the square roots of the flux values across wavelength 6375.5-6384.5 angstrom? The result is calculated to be 145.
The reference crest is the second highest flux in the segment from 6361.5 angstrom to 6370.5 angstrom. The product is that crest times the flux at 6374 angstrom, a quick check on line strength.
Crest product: 240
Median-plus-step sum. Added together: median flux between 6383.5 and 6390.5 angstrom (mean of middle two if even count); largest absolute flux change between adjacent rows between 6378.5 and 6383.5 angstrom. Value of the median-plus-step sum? 15.2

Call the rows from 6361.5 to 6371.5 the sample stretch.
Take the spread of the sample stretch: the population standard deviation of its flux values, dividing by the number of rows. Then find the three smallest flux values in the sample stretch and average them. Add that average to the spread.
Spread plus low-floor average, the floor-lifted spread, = 15.33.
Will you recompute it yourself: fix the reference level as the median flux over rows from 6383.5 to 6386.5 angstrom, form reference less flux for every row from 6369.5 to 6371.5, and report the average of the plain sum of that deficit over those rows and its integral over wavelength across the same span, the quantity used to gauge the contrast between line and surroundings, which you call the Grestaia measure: -0.9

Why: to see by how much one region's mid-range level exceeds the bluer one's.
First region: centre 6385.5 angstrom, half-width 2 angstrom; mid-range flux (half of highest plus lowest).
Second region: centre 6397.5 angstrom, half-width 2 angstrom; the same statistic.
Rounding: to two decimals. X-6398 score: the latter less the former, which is -0.13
